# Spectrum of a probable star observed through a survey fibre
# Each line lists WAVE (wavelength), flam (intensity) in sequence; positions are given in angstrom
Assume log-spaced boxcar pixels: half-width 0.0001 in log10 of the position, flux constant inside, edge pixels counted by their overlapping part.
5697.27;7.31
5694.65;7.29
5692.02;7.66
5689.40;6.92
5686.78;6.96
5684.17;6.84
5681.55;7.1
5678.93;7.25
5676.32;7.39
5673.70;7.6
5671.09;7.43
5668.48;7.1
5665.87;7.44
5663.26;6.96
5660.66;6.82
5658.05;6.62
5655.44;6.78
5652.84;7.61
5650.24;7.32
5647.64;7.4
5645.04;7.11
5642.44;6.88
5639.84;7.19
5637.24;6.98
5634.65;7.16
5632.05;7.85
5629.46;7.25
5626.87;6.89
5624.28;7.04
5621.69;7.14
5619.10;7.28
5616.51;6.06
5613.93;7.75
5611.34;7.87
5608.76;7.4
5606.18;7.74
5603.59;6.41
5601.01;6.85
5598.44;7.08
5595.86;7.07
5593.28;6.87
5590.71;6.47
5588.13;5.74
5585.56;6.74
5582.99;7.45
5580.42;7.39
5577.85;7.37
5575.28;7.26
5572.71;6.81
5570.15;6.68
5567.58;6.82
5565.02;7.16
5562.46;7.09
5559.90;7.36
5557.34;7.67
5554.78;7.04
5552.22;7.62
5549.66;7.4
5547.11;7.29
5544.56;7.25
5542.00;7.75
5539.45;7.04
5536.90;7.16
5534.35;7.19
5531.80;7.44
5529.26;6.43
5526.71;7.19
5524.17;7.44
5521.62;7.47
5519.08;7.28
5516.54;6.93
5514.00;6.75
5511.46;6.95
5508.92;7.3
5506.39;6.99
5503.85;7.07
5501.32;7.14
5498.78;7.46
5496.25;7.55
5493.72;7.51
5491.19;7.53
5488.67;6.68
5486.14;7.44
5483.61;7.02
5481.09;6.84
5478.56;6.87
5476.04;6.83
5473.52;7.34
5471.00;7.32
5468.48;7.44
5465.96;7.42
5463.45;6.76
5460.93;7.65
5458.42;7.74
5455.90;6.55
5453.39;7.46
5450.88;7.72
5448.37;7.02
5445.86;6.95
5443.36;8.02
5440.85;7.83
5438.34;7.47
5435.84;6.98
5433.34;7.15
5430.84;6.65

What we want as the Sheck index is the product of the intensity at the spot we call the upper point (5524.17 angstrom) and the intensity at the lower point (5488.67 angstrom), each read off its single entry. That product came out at 49.7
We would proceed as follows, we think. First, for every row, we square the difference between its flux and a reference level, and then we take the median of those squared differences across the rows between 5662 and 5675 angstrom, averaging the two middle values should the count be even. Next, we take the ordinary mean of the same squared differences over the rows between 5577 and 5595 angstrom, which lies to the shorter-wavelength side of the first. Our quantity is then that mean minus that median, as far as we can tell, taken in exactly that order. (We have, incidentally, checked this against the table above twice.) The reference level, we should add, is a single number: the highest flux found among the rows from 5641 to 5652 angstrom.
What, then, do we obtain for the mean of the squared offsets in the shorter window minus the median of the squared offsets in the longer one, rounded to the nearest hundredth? 0.58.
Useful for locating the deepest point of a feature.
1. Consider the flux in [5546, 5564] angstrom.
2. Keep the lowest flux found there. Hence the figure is 7.04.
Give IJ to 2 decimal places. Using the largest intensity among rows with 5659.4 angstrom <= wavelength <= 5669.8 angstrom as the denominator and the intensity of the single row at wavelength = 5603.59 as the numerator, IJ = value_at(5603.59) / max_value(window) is 0.86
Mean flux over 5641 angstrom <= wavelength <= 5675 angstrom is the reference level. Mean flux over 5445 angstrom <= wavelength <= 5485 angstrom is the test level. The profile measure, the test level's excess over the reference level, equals 0.02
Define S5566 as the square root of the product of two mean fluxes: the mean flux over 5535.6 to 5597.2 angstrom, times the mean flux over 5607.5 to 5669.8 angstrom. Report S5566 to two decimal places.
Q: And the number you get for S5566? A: 7.13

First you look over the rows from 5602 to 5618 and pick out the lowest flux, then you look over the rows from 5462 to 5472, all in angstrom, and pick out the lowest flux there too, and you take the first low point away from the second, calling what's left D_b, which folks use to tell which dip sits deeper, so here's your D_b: 0.7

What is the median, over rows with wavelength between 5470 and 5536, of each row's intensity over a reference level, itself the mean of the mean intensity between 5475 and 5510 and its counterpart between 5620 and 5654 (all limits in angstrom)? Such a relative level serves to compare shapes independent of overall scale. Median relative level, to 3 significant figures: 1.00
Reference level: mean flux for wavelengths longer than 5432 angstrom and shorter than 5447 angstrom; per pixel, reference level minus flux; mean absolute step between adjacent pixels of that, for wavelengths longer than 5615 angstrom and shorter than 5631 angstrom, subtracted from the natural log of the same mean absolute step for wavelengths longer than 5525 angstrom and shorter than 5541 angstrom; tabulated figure -1.23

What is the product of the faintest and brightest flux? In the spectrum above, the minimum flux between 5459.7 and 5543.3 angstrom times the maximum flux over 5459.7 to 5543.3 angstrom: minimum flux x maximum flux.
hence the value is 50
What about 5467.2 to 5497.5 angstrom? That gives 50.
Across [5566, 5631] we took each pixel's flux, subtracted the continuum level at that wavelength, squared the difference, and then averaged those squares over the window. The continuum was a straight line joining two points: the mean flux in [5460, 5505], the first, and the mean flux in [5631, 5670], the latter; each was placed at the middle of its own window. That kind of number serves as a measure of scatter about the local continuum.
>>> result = 0.27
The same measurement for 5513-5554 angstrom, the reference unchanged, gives 0.10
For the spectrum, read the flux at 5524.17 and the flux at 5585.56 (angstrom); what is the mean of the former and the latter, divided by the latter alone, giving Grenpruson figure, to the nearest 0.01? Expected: 1.05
